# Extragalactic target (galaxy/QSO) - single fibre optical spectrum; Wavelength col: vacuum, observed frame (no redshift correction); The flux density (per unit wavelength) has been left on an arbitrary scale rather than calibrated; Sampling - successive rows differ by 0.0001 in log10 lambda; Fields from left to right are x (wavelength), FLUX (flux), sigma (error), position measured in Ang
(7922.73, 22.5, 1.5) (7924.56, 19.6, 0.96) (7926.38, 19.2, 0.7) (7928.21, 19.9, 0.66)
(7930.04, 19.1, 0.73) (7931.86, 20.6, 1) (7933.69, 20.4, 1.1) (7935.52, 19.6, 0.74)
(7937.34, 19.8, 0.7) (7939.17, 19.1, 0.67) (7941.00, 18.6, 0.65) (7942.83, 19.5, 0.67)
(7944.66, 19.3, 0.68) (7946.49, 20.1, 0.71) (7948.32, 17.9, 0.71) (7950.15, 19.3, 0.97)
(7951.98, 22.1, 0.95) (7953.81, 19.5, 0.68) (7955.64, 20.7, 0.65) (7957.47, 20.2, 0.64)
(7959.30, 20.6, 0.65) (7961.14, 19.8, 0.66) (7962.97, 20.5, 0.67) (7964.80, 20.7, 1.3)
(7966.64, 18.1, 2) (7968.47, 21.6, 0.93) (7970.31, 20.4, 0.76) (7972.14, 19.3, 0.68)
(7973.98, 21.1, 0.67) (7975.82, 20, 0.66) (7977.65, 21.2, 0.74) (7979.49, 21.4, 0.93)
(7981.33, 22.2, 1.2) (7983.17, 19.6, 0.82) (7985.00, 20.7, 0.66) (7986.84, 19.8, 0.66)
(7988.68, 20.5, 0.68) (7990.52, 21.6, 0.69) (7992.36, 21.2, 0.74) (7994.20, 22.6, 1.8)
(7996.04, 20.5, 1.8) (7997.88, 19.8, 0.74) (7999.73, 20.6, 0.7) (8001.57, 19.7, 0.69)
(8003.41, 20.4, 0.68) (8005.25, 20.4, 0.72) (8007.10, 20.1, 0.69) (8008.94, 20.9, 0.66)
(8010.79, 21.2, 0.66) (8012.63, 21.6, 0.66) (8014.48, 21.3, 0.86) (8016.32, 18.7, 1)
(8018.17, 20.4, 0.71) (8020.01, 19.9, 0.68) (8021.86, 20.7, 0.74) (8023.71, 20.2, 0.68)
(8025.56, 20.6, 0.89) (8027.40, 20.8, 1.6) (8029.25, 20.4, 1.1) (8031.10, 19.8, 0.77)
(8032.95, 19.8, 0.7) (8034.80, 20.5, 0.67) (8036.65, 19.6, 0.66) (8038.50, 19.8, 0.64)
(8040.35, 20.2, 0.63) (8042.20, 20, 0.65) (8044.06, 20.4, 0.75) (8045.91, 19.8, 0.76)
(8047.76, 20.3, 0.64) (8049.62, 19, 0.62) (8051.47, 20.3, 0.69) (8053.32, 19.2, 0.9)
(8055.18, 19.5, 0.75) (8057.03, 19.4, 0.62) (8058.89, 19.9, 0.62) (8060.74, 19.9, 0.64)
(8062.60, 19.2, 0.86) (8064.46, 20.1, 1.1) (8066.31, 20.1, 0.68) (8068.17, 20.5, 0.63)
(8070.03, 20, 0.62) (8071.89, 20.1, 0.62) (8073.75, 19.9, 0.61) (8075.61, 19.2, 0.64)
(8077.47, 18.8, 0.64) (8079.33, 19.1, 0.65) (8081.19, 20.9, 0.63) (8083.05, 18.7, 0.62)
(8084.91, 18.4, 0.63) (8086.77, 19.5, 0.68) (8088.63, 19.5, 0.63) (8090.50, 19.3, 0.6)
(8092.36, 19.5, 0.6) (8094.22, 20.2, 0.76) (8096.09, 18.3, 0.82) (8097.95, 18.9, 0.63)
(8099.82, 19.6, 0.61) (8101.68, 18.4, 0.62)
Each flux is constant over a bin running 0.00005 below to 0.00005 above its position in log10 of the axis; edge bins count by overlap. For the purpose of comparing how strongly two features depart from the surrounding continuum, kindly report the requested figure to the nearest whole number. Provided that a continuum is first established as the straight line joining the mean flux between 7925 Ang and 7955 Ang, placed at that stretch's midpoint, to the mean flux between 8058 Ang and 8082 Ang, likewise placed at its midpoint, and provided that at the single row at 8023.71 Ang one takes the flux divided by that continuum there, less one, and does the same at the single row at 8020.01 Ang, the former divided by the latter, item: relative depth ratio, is 3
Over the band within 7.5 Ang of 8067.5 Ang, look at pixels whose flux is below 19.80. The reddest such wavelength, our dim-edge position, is 8062.60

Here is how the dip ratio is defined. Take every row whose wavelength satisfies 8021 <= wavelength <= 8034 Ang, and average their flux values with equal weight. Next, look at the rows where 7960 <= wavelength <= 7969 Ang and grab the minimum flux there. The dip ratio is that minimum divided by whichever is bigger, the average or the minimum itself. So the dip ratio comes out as 0.89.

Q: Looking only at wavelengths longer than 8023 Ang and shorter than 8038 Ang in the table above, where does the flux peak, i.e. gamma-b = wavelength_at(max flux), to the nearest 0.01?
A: 8027.40 Ang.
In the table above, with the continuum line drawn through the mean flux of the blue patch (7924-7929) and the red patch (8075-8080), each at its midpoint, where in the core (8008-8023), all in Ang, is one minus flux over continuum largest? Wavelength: 8016.32 Ang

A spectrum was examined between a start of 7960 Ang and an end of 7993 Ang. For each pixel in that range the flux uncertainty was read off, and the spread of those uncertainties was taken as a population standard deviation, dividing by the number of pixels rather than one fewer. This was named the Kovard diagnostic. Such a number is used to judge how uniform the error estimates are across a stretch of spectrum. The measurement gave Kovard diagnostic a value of 0.33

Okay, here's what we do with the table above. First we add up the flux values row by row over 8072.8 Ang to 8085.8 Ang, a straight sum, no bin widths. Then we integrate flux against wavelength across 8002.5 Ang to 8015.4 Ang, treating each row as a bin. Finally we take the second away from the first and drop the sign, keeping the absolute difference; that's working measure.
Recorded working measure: 134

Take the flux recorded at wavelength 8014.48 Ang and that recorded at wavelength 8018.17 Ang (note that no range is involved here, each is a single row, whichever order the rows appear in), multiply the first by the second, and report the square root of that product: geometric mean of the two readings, 20.8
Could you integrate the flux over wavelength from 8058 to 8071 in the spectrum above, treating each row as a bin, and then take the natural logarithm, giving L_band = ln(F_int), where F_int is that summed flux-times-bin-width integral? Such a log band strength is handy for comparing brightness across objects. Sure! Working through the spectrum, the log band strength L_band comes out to 5.56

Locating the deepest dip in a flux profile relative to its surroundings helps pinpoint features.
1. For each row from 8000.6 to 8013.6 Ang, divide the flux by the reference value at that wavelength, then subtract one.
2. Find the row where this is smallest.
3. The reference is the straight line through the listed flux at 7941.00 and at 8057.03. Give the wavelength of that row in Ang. 8001.57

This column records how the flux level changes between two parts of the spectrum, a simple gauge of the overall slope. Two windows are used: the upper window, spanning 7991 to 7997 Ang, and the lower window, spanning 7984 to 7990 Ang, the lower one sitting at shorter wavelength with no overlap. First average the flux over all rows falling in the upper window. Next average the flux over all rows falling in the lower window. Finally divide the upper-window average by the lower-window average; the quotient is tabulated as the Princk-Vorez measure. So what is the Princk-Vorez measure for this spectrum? 1.05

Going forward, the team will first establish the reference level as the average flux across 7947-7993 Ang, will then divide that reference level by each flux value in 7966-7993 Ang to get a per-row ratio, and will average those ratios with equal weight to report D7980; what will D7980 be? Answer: 0.99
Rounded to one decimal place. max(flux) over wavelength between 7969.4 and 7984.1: 22.2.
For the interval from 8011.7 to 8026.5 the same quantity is 21.6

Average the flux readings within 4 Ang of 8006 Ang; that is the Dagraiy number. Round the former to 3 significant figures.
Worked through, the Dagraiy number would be 20.4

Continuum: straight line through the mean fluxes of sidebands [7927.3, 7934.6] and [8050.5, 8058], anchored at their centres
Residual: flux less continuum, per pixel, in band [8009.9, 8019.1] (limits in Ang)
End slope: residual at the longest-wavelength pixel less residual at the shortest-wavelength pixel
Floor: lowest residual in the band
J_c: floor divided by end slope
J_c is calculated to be 1.32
